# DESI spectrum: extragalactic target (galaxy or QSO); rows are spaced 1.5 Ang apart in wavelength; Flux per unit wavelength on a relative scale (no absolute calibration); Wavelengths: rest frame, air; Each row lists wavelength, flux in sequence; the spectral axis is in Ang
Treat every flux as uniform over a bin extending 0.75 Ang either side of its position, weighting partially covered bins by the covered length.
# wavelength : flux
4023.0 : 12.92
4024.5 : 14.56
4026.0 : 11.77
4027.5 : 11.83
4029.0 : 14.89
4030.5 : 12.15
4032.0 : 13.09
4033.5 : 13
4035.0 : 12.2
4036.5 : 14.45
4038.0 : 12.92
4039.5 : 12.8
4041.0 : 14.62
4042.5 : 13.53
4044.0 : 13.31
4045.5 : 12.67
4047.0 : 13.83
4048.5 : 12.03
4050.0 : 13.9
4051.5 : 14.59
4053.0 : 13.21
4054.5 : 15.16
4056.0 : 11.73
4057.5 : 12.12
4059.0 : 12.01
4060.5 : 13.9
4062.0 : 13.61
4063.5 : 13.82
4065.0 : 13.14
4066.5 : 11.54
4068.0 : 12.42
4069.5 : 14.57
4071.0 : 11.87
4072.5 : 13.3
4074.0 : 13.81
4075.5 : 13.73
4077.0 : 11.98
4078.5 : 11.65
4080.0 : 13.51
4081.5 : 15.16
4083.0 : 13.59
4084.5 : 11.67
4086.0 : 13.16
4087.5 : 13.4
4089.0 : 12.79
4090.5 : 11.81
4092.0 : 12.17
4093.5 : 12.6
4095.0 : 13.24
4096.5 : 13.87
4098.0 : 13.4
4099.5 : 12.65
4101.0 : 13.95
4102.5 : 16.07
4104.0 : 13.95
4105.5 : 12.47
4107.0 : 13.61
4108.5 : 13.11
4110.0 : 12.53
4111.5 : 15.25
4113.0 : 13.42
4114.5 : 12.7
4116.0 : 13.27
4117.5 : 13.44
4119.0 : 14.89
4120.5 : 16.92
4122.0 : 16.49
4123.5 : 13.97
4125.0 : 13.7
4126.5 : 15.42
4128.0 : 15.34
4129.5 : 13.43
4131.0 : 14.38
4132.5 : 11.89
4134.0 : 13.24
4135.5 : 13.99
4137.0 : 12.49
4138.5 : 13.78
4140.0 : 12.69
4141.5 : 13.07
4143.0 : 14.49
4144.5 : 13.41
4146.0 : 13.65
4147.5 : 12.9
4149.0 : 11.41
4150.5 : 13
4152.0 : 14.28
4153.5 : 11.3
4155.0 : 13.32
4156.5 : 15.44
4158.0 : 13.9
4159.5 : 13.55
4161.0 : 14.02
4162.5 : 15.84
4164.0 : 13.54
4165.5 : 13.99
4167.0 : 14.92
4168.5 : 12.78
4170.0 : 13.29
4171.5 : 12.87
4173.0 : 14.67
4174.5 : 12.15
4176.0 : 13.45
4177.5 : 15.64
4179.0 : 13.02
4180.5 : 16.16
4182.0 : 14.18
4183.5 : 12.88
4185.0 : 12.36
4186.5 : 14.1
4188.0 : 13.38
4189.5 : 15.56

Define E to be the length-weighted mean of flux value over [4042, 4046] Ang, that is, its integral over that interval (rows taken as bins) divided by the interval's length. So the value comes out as 13.2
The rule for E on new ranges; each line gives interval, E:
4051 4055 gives 14.3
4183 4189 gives 13.3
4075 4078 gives 12.7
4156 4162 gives 14.2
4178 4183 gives 14.4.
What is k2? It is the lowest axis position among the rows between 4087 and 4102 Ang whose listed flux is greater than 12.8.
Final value 4087.5 Ang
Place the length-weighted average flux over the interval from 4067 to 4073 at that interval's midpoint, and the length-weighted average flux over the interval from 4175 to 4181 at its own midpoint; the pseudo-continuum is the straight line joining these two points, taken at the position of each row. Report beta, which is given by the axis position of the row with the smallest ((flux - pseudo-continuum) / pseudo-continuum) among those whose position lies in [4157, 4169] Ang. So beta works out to 4168.5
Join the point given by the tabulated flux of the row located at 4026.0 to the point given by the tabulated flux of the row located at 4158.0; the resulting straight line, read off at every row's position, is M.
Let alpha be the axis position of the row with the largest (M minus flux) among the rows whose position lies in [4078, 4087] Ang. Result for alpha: 4084.5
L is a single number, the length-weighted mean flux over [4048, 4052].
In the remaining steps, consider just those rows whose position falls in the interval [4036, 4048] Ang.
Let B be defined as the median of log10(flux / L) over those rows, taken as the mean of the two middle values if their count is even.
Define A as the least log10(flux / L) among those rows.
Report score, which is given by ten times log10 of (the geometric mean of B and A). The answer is -19.9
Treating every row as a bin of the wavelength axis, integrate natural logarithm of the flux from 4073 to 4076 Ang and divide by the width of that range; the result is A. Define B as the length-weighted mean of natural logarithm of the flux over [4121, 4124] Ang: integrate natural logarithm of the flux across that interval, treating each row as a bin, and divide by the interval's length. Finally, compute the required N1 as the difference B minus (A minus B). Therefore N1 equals 2.85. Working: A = 2.62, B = 2.74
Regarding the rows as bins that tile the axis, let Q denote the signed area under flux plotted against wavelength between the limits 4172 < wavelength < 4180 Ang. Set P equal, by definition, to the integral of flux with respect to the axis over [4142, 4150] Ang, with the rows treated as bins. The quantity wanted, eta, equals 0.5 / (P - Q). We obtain -0.09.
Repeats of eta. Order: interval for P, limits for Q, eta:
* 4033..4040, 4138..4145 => -0.18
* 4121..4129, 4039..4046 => 0.02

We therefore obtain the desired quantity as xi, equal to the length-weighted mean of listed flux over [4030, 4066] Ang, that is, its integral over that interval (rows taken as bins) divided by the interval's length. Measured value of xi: 13.2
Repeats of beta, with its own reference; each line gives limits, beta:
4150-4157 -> 4153.5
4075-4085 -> 4084.5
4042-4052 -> 4048.5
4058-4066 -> 4059.0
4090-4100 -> 4090.5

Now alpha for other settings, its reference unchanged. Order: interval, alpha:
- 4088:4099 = 4090.5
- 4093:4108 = 4105.5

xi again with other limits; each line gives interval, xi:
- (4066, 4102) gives 13.0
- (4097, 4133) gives 14.0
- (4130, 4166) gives 13.5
